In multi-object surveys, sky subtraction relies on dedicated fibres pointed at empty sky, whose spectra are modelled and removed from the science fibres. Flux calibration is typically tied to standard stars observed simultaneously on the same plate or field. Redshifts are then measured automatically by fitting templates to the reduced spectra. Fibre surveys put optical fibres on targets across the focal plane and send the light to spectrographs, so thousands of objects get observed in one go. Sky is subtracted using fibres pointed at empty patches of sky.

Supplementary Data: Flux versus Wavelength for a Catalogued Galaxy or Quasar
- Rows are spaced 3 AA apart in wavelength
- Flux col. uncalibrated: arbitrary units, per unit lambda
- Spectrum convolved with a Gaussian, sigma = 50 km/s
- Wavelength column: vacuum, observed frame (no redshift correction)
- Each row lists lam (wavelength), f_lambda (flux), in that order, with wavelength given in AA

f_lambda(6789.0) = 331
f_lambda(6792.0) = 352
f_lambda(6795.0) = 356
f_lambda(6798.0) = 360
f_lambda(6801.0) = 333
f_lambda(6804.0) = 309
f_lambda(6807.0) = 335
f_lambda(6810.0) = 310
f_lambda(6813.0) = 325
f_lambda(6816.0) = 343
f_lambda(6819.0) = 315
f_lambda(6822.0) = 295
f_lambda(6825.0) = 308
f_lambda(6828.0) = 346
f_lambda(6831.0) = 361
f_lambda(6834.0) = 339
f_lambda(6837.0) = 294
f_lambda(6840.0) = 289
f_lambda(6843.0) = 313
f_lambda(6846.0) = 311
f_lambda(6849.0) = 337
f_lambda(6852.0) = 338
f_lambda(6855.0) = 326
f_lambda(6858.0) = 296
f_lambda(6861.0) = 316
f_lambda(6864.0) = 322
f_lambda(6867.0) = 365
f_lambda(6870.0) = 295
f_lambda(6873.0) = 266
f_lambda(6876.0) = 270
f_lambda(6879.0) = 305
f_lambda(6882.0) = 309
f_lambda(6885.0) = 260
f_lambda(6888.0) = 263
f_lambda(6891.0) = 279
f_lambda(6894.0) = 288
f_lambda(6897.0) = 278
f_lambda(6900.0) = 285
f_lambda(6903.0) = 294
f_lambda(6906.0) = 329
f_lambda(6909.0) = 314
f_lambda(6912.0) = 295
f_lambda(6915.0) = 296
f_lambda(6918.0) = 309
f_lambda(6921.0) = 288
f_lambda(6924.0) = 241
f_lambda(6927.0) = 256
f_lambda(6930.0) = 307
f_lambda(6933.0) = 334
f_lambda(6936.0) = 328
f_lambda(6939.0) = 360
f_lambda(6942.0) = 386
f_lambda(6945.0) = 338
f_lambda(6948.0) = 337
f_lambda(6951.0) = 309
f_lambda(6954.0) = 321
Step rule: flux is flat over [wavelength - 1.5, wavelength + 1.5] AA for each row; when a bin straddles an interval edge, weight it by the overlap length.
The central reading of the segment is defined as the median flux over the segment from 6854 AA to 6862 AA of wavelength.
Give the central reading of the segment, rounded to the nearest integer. 316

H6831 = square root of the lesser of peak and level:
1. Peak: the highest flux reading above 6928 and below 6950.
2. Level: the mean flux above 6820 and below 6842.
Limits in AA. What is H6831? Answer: 17.9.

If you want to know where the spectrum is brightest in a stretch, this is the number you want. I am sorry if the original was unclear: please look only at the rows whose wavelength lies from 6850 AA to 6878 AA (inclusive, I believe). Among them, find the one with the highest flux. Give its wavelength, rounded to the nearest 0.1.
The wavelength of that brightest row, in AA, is 6867.0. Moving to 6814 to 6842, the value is 6831.0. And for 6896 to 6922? 6906.0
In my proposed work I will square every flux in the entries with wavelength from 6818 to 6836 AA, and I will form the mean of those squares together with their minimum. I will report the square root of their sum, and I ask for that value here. 441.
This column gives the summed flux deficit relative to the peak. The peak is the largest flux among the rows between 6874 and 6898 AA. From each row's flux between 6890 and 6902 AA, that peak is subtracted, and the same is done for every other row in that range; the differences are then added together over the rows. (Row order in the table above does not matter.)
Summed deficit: -106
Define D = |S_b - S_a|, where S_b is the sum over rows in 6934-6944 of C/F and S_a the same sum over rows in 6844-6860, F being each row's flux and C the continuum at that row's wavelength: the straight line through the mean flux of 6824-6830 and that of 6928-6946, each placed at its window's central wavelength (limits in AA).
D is 2.3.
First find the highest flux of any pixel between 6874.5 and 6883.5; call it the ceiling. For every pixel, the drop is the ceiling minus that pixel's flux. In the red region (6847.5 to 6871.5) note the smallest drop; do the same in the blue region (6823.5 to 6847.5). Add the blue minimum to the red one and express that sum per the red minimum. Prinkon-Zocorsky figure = 1.9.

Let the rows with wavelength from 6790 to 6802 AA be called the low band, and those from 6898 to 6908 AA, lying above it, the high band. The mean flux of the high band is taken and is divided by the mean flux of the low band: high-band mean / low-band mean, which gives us 0.86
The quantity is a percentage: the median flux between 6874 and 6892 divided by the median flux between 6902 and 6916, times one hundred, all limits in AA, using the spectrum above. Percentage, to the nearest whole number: 93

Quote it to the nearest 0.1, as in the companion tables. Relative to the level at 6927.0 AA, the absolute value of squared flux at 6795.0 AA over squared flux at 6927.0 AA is 1.9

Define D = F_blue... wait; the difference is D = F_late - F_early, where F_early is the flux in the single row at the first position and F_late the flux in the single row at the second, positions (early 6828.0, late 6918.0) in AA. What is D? -37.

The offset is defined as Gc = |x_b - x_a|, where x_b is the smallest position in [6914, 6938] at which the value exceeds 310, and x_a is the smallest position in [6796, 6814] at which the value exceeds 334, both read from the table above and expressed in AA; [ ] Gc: 135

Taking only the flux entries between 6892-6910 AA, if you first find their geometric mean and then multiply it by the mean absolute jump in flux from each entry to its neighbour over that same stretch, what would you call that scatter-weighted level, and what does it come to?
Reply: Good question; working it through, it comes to 4522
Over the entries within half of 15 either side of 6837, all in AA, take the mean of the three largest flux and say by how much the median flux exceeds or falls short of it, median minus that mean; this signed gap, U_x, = -25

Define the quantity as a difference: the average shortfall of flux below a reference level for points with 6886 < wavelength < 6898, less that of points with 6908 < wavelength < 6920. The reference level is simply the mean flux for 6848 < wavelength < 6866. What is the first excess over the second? 26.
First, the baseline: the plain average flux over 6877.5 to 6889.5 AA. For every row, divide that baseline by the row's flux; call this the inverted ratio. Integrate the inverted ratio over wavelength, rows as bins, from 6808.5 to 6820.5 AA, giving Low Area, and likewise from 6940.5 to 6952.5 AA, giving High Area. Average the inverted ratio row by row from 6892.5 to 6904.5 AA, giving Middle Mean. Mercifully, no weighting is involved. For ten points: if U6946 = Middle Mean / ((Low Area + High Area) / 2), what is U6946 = 0.096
